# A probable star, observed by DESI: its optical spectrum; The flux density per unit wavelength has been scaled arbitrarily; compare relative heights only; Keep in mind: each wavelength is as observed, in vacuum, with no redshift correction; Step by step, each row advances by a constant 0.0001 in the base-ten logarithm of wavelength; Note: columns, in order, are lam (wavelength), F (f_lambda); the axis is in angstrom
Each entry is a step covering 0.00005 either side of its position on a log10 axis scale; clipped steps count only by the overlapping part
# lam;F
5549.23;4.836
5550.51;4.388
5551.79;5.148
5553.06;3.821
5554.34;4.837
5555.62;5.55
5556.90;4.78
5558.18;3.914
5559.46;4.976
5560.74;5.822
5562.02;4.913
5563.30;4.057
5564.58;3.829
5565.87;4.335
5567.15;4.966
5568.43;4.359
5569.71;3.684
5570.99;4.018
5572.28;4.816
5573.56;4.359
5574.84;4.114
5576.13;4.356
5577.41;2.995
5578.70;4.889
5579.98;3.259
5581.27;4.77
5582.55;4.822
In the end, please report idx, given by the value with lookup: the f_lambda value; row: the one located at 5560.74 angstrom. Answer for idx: 5.822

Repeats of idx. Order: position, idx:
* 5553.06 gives 3.821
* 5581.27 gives 4.77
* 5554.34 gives 4.837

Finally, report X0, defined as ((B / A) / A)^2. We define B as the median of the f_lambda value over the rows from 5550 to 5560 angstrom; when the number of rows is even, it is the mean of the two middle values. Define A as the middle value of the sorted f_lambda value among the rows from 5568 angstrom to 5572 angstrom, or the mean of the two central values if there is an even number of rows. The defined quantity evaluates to 0.09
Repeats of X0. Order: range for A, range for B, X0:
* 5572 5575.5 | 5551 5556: 0.07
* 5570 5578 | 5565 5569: 0.06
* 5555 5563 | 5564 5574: 0.03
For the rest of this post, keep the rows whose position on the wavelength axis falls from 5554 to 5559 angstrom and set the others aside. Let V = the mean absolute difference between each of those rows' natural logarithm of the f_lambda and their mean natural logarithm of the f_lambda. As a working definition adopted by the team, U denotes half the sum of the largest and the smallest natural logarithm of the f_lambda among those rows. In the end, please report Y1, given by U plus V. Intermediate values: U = 1.54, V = 0.095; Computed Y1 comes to 1.63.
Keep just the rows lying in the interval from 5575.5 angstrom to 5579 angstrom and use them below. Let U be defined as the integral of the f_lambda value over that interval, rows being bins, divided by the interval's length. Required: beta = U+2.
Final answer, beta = 6.00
